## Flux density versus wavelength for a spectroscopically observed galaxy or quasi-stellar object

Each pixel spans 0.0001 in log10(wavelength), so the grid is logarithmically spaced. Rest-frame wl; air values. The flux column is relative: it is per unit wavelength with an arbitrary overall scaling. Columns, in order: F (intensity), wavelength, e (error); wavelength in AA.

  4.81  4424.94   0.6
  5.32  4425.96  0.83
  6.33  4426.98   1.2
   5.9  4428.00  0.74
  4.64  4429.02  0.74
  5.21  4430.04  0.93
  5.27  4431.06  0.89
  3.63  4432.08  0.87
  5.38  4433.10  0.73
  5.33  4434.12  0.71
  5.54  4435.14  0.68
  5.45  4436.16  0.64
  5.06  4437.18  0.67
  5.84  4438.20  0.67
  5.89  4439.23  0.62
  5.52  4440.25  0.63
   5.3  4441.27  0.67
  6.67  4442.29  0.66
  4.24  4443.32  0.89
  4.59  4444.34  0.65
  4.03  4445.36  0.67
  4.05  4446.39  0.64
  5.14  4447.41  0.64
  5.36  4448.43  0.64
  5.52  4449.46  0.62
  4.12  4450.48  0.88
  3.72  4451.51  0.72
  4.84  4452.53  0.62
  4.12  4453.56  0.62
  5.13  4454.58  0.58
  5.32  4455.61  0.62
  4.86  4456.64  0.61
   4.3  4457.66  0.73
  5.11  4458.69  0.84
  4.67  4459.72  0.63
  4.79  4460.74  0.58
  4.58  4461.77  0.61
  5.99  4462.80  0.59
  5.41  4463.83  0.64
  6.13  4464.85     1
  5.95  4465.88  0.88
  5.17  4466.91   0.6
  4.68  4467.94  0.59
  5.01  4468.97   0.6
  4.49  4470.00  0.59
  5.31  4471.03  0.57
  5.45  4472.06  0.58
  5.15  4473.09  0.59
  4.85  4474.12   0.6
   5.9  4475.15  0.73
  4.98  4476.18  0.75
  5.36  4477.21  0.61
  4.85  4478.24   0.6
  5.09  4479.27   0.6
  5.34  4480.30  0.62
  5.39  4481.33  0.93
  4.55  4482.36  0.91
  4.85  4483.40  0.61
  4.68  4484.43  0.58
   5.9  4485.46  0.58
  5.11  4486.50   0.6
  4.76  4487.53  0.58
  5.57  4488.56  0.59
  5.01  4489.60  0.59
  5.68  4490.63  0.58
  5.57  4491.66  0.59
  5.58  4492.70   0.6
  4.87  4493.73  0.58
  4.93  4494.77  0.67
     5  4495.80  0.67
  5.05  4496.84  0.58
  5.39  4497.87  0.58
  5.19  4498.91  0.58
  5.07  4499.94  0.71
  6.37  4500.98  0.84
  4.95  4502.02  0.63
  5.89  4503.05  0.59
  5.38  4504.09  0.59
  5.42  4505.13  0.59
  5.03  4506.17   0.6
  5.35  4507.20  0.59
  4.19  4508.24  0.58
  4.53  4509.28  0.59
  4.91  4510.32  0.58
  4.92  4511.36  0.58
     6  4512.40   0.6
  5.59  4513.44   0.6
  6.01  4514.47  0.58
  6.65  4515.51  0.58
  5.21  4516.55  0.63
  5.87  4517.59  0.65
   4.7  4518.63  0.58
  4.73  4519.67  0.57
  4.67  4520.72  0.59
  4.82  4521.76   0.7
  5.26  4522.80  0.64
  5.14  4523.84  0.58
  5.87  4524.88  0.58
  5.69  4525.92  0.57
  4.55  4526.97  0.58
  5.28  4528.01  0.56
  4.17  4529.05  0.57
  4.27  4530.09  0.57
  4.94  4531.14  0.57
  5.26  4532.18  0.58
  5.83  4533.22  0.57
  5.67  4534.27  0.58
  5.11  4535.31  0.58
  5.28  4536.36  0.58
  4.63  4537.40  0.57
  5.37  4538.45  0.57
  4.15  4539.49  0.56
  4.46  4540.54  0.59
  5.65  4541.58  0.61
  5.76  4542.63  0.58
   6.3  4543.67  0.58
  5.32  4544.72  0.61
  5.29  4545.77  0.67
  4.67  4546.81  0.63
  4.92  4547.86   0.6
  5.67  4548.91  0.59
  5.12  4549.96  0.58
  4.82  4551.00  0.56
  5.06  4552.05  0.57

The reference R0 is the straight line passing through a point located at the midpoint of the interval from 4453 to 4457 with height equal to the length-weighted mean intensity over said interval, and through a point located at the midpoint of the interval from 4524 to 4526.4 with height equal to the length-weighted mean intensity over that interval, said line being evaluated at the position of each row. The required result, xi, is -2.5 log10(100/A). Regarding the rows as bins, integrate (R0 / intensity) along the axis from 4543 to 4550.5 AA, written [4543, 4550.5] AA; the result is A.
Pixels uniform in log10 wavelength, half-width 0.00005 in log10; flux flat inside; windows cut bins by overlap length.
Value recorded -2.68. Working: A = 8.4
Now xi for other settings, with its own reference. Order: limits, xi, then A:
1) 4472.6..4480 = -2.84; 7.3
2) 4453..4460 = -2.86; 7.2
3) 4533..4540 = -2.73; 8.1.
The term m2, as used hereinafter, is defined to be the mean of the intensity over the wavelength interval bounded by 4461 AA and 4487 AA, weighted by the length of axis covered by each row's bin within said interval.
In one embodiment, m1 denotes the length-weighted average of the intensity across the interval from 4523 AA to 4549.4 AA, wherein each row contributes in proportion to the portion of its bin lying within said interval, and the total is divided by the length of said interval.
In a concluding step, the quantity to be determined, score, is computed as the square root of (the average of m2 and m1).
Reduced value 2.28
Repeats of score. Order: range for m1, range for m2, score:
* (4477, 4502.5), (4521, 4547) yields 2.28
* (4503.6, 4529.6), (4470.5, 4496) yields 2.28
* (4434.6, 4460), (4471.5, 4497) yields 2.25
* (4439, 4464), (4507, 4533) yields 2.24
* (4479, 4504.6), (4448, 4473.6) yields 2.26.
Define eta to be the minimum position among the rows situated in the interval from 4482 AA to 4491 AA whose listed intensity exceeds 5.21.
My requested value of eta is 4485.46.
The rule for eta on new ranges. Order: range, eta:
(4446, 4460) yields 4448.43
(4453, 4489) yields 4455.61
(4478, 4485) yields 4480.30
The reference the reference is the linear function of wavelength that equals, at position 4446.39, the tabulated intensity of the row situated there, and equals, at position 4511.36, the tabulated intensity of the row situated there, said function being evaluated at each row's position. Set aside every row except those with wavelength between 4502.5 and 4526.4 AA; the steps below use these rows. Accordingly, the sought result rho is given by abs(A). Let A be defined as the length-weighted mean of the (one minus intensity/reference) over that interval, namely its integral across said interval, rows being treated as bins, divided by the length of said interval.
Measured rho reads 0.07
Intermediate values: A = -0.07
